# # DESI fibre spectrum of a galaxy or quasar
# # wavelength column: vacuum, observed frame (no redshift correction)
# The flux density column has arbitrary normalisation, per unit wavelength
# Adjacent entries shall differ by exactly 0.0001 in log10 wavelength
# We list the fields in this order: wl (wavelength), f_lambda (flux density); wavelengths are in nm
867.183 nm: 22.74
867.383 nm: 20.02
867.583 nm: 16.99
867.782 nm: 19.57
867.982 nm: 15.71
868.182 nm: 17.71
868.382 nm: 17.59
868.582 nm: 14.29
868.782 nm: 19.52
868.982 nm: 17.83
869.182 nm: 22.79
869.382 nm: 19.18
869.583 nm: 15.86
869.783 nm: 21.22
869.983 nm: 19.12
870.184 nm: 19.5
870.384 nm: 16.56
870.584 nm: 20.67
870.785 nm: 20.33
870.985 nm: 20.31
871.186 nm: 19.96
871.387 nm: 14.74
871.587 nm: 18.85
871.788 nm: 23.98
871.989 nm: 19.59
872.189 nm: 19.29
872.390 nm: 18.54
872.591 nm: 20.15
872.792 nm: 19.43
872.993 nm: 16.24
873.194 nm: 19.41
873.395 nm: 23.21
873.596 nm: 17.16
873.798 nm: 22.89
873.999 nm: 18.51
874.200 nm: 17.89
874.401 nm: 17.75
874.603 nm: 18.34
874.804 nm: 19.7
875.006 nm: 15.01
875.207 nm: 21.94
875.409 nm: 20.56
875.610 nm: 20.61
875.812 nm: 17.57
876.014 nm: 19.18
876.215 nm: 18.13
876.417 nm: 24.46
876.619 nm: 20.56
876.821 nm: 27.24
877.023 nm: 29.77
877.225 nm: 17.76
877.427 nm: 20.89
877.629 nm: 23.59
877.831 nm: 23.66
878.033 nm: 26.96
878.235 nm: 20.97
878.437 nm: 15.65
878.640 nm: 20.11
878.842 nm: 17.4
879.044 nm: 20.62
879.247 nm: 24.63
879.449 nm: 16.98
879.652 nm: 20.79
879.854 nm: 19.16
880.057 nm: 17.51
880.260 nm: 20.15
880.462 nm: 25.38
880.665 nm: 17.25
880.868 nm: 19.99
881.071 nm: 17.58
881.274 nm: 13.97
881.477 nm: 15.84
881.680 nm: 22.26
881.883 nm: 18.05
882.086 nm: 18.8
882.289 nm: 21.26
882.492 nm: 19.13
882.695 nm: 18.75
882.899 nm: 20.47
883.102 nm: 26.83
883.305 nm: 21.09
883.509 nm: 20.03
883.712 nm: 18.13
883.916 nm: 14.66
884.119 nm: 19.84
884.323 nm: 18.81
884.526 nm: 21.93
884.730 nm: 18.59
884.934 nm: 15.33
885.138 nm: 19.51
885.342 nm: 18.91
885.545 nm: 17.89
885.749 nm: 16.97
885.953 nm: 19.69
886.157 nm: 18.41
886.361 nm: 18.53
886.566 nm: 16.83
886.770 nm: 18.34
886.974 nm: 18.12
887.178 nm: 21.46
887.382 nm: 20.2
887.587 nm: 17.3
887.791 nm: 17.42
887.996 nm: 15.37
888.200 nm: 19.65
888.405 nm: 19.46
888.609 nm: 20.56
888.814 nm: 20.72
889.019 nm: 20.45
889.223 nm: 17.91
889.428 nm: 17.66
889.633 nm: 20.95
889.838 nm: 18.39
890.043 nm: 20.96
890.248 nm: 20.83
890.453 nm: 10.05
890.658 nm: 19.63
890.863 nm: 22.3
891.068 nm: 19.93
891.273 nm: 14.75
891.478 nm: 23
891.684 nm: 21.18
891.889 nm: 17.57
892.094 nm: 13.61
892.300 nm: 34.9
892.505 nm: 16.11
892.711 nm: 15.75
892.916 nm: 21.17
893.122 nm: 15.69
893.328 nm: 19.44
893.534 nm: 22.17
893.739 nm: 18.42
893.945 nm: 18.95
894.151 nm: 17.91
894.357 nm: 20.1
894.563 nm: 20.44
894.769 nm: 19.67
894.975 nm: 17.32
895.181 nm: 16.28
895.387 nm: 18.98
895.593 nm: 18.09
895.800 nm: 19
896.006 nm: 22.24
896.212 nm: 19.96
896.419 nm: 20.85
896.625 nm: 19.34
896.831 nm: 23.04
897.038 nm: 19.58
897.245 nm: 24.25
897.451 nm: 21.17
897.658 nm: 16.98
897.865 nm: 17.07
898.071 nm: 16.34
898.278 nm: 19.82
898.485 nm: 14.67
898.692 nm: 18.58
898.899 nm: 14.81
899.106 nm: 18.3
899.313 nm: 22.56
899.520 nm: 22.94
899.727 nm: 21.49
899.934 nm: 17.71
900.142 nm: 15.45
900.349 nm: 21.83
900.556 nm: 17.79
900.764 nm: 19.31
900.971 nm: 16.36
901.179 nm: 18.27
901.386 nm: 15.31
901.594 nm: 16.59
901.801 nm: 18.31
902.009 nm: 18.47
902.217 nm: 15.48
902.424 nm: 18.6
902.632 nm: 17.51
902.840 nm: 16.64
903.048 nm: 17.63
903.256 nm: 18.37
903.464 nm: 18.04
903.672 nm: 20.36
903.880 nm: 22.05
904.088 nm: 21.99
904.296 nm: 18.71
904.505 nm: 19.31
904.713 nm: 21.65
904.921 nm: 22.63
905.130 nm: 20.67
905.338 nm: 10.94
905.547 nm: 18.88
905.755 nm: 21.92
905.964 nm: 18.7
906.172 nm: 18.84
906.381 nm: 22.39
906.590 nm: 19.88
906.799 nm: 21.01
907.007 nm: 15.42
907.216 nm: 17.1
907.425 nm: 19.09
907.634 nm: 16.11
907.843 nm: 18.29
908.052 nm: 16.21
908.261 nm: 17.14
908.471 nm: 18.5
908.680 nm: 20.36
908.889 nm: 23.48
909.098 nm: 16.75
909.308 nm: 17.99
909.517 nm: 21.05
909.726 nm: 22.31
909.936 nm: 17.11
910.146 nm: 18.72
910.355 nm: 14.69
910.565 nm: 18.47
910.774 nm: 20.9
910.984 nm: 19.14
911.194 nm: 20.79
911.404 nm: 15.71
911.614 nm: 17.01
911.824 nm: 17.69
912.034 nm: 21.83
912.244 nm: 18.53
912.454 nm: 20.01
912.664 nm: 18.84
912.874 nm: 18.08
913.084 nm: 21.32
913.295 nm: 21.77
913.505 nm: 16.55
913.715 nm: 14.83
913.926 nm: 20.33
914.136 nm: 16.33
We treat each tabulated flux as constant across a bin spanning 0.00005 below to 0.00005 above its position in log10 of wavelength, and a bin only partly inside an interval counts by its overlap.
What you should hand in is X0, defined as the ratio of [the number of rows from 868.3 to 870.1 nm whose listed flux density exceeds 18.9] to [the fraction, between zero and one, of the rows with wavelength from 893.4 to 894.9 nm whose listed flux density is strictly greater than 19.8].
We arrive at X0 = 12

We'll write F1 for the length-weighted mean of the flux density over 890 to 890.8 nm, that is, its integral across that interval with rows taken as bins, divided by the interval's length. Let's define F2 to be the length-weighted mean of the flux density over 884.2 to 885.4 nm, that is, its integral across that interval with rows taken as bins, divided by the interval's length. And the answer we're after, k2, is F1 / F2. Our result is 0.95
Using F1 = 17.9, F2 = 18.9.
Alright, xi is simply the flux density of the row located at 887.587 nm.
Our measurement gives 17.3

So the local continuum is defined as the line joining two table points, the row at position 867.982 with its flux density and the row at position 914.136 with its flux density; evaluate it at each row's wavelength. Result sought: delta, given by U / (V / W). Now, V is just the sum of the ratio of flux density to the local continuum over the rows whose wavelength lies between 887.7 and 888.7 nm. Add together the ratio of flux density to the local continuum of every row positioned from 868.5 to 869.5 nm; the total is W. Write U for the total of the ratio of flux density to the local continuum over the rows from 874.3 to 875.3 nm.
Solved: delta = 6.0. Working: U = 5.9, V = 5.79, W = 6.0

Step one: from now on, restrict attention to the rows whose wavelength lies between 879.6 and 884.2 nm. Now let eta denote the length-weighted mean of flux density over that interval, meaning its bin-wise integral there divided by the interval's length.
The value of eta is 19.4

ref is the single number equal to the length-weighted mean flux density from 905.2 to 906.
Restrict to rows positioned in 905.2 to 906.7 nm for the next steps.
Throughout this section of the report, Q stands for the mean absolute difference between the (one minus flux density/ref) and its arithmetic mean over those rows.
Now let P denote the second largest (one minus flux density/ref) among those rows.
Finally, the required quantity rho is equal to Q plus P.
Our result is 0.07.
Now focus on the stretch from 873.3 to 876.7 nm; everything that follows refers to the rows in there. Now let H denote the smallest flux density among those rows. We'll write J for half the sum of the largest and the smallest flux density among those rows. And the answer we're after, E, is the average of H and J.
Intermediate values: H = 15.01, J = 19.7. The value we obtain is 17.4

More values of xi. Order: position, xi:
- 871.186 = 19.96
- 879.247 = 24.63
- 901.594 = 16.59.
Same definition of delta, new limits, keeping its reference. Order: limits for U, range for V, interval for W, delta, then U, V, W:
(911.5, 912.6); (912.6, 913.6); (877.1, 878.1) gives 7.0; 5.8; 5.92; 7.1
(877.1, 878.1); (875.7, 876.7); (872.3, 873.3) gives 6.7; 7.1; 6.31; 5.9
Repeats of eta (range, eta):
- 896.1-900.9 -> 19.3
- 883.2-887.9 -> 18.6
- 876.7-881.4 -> 20.8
